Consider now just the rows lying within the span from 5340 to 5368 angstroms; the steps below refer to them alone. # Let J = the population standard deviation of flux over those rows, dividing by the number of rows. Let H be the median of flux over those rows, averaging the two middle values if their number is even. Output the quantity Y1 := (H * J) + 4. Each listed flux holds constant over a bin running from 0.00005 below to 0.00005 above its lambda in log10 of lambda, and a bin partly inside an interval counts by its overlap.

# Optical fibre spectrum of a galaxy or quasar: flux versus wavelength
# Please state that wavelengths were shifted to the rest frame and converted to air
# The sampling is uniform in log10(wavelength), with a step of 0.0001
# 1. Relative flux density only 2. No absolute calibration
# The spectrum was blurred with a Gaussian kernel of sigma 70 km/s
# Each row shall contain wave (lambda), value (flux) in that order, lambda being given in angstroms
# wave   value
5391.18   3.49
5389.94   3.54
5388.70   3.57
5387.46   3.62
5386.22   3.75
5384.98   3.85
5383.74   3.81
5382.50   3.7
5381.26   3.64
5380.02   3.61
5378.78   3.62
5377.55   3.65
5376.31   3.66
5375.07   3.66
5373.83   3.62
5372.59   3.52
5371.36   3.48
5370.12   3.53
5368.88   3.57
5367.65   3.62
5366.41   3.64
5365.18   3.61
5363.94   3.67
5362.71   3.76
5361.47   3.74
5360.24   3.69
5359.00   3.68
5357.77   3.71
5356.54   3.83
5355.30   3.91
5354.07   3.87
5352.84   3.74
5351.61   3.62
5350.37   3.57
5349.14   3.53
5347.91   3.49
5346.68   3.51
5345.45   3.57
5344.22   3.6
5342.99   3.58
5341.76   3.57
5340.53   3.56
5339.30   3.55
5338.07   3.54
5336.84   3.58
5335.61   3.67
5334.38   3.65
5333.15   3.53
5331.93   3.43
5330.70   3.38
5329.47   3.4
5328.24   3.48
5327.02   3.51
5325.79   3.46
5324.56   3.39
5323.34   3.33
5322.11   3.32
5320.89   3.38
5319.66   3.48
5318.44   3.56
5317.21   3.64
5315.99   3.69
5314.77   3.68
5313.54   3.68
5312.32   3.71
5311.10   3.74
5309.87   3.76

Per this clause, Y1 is 4.40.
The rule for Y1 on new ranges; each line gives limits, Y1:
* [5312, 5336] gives 4.45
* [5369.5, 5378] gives 4.26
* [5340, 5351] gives 4.12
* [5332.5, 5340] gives 4.19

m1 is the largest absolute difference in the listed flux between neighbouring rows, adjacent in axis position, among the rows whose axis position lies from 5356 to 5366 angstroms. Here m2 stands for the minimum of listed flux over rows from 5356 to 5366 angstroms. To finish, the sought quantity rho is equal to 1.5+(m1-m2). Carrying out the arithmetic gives -1.99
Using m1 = 0.12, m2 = 3.61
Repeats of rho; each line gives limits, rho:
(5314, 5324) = -1.72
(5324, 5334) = -1.78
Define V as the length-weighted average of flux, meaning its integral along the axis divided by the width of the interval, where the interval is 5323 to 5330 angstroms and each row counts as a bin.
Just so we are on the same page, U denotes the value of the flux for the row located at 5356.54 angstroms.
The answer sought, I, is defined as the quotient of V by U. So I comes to 0.90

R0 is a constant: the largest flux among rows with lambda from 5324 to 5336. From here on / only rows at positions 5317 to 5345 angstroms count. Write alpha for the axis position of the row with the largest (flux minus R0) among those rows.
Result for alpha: 5335.61 angstroms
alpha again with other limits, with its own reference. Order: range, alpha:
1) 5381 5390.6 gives 5384.98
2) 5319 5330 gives 5327.02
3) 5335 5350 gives 5335.61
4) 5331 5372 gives 5355.30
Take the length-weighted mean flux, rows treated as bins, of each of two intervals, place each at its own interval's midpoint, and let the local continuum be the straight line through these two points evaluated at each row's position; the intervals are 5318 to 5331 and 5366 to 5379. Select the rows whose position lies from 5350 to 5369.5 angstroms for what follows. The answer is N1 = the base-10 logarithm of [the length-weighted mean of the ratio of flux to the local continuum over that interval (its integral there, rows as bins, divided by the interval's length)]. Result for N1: 0.018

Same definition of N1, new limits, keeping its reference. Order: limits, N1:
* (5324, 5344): 0.007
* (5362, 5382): 0.003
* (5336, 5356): 0.013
